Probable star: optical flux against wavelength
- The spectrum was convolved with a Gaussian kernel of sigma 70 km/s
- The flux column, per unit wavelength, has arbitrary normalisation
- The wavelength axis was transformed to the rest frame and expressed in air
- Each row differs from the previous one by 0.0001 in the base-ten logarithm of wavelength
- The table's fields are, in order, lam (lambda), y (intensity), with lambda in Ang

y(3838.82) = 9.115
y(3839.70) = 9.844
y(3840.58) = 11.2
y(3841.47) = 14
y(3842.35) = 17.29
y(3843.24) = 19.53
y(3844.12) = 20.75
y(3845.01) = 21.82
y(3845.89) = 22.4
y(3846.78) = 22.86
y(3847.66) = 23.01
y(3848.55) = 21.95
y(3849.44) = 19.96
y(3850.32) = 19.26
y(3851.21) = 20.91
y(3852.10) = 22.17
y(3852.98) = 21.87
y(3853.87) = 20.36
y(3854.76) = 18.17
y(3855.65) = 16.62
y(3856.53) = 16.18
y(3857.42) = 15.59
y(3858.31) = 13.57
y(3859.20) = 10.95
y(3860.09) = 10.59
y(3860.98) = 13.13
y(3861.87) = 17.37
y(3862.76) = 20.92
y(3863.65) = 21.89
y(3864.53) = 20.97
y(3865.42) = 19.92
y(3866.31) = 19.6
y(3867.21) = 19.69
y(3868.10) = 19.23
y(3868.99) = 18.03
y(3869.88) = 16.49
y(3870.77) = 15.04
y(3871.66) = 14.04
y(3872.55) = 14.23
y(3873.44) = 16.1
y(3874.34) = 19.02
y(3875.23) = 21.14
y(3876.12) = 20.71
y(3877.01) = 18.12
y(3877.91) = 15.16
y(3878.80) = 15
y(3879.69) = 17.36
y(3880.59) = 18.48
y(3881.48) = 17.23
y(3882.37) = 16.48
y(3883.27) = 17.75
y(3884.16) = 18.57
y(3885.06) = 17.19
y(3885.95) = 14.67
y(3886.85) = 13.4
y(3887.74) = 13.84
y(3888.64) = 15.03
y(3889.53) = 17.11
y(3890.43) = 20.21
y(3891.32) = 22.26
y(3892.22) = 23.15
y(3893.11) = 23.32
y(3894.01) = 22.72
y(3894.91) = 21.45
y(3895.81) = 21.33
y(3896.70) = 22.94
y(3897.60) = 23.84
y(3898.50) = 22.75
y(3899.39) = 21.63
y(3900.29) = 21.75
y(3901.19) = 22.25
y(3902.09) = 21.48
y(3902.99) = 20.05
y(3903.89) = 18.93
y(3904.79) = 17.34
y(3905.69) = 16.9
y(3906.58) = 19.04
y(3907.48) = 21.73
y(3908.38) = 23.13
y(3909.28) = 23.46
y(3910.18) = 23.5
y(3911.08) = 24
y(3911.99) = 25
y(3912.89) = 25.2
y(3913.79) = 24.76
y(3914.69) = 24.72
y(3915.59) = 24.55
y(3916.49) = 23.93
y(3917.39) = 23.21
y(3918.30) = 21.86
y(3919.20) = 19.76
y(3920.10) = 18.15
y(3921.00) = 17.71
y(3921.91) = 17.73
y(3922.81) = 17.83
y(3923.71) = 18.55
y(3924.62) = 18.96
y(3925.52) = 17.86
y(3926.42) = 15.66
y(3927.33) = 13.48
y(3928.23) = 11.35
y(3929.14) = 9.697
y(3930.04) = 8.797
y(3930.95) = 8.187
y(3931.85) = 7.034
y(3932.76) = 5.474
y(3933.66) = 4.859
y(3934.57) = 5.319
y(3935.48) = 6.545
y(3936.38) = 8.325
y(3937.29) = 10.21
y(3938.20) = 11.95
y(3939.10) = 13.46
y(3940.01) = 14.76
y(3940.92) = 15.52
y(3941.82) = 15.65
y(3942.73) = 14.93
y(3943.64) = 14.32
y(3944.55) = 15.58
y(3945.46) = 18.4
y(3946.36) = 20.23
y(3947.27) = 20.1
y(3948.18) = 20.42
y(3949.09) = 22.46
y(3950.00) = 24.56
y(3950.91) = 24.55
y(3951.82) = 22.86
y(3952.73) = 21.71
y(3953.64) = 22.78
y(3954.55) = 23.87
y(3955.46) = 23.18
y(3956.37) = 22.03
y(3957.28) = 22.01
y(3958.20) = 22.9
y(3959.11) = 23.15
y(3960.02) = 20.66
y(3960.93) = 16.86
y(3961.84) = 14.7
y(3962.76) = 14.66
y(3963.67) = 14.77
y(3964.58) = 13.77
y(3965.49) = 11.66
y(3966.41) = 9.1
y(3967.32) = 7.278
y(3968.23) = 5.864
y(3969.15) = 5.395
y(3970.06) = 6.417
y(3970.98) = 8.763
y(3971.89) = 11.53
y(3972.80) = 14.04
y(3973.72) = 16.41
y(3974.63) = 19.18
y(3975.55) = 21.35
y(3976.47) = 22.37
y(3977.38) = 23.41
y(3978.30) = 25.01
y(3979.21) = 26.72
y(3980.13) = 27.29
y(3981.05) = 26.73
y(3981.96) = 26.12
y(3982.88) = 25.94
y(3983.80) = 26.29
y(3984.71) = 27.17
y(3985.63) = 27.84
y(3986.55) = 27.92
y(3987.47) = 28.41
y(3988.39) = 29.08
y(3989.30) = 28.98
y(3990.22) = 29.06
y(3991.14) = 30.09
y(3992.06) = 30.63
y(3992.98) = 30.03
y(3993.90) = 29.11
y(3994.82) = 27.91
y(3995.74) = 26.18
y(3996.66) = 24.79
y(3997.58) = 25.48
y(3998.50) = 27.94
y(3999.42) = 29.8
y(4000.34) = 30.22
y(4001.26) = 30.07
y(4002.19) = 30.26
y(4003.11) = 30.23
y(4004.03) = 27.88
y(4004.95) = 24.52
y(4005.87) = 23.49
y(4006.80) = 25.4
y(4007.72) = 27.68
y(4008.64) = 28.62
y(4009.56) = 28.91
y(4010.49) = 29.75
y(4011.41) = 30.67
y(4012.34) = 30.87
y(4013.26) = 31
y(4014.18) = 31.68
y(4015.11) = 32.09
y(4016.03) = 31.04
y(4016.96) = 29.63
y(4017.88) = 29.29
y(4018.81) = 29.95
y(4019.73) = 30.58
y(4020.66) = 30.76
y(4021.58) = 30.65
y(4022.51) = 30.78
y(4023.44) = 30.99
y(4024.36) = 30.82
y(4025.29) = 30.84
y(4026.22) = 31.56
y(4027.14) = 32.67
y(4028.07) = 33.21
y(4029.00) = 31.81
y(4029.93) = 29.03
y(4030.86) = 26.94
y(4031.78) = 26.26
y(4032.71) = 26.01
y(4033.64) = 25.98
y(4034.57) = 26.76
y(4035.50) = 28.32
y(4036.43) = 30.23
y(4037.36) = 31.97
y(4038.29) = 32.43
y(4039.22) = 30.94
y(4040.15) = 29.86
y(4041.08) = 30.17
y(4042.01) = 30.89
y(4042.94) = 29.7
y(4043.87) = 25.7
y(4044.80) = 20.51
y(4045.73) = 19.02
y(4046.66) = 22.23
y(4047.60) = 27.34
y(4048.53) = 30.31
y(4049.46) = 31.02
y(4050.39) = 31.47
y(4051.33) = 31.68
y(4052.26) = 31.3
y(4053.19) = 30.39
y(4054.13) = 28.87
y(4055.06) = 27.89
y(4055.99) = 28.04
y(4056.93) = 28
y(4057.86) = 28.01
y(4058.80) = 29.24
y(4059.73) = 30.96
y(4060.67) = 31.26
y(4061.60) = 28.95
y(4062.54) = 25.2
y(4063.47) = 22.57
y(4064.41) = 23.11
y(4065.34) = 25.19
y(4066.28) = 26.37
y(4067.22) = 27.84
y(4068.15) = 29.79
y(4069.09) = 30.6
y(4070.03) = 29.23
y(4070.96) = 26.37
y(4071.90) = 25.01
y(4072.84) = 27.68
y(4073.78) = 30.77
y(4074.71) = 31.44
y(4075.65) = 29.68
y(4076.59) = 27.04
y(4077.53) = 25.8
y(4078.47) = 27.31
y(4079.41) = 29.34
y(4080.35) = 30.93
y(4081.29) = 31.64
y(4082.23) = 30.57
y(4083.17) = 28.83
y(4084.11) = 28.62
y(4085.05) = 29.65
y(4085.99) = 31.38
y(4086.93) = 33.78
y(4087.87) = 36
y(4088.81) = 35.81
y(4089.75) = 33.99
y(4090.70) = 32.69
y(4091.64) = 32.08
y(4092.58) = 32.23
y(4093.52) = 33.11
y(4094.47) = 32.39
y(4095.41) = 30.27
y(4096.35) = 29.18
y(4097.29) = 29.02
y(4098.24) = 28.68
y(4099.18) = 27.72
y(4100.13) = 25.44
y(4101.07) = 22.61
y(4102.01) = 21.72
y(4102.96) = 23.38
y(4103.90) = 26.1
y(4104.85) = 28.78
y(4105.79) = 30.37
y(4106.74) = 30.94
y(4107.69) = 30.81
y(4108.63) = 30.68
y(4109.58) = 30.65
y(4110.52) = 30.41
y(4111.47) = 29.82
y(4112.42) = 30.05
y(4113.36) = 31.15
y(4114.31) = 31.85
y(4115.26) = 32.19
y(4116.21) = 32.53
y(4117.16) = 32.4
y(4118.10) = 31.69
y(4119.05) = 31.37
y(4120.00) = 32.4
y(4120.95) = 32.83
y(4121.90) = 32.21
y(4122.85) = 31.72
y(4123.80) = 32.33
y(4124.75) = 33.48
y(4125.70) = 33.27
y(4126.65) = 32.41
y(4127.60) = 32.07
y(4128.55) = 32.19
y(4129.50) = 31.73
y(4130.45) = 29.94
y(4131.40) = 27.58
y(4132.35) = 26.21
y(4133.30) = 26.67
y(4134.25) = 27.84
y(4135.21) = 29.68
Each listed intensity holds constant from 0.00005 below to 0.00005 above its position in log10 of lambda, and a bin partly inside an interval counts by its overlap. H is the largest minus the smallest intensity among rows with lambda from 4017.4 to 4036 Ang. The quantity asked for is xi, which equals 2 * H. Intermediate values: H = 7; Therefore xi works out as 14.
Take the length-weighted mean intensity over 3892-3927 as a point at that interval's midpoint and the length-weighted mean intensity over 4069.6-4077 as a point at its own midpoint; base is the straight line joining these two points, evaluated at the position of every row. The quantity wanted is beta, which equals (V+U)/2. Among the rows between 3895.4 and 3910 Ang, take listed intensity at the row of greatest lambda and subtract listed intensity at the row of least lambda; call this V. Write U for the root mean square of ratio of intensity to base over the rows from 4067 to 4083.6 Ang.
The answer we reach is 1.6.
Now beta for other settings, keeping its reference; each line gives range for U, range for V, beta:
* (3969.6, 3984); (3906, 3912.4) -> 3.4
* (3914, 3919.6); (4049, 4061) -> 0.7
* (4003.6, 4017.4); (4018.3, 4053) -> 1.2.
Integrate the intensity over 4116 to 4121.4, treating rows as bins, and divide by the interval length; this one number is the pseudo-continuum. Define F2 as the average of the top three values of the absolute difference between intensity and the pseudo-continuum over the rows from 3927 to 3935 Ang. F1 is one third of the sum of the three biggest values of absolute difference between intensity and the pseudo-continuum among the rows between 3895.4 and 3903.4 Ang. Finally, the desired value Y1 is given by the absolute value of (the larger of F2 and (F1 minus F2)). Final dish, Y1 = 27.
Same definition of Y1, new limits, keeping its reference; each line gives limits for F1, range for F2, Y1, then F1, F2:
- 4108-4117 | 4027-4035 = 6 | 2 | 6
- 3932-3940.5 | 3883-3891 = 18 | 27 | 18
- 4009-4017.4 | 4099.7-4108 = 10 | 3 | 10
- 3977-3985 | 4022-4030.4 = 5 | 7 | 2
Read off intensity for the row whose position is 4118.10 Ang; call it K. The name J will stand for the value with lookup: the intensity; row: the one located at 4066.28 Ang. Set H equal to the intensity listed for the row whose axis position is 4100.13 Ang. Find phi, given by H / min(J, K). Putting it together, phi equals 0.96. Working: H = 25.44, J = 26.37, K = 31.69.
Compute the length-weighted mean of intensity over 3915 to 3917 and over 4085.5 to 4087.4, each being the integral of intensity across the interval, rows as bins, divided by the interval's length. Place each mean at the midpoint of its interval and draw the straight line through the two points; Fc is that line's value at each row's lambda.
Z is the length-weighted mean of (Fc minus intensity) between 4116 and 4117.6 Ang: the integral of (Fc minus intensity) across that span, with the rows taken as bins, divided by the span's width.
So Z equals 2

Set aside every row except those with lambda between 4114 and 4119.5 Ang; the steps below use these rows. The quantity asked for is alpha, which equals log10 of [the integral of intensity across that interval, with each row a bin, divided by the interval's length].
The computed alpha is 1.51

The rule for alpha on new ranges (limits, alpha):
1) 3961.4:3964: 1.17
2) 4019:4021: 1.49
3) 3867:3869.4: 1.28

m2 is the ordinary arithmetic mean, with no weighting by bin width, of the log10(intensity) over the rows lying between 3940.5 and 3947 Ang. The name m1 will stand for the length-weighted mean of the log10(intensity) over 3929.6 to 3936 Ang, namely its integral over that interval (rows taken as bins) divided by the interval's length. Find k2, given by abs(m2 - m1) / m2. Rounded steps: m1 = 0.81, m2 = 1.21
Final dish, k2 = 0.33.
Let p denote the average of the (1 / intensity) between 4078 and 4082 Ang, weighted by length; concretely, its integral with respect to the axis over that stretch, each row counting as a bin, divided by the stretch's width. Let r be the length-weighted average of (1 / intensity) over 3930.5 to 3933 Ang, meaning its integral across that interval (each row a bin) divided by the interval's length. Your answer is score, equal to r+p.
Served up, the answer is 0.180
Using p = 0.034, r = 0.146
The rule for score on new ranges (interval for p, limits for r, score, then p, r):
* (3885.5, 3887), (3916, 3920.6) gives 0.118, 0.071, 0.047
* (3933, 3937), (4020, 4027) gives 0.197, 0.165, 0.032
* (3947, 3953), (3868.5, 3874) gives 0.109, 0.045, 0.064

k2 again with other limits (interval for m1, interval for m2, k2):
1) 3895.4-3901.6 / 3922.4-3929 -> 0.12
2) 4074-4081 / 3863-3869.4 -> 0.13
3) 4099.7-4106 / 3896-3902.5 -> 0.04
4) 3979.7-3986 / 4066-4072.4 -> 0.01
